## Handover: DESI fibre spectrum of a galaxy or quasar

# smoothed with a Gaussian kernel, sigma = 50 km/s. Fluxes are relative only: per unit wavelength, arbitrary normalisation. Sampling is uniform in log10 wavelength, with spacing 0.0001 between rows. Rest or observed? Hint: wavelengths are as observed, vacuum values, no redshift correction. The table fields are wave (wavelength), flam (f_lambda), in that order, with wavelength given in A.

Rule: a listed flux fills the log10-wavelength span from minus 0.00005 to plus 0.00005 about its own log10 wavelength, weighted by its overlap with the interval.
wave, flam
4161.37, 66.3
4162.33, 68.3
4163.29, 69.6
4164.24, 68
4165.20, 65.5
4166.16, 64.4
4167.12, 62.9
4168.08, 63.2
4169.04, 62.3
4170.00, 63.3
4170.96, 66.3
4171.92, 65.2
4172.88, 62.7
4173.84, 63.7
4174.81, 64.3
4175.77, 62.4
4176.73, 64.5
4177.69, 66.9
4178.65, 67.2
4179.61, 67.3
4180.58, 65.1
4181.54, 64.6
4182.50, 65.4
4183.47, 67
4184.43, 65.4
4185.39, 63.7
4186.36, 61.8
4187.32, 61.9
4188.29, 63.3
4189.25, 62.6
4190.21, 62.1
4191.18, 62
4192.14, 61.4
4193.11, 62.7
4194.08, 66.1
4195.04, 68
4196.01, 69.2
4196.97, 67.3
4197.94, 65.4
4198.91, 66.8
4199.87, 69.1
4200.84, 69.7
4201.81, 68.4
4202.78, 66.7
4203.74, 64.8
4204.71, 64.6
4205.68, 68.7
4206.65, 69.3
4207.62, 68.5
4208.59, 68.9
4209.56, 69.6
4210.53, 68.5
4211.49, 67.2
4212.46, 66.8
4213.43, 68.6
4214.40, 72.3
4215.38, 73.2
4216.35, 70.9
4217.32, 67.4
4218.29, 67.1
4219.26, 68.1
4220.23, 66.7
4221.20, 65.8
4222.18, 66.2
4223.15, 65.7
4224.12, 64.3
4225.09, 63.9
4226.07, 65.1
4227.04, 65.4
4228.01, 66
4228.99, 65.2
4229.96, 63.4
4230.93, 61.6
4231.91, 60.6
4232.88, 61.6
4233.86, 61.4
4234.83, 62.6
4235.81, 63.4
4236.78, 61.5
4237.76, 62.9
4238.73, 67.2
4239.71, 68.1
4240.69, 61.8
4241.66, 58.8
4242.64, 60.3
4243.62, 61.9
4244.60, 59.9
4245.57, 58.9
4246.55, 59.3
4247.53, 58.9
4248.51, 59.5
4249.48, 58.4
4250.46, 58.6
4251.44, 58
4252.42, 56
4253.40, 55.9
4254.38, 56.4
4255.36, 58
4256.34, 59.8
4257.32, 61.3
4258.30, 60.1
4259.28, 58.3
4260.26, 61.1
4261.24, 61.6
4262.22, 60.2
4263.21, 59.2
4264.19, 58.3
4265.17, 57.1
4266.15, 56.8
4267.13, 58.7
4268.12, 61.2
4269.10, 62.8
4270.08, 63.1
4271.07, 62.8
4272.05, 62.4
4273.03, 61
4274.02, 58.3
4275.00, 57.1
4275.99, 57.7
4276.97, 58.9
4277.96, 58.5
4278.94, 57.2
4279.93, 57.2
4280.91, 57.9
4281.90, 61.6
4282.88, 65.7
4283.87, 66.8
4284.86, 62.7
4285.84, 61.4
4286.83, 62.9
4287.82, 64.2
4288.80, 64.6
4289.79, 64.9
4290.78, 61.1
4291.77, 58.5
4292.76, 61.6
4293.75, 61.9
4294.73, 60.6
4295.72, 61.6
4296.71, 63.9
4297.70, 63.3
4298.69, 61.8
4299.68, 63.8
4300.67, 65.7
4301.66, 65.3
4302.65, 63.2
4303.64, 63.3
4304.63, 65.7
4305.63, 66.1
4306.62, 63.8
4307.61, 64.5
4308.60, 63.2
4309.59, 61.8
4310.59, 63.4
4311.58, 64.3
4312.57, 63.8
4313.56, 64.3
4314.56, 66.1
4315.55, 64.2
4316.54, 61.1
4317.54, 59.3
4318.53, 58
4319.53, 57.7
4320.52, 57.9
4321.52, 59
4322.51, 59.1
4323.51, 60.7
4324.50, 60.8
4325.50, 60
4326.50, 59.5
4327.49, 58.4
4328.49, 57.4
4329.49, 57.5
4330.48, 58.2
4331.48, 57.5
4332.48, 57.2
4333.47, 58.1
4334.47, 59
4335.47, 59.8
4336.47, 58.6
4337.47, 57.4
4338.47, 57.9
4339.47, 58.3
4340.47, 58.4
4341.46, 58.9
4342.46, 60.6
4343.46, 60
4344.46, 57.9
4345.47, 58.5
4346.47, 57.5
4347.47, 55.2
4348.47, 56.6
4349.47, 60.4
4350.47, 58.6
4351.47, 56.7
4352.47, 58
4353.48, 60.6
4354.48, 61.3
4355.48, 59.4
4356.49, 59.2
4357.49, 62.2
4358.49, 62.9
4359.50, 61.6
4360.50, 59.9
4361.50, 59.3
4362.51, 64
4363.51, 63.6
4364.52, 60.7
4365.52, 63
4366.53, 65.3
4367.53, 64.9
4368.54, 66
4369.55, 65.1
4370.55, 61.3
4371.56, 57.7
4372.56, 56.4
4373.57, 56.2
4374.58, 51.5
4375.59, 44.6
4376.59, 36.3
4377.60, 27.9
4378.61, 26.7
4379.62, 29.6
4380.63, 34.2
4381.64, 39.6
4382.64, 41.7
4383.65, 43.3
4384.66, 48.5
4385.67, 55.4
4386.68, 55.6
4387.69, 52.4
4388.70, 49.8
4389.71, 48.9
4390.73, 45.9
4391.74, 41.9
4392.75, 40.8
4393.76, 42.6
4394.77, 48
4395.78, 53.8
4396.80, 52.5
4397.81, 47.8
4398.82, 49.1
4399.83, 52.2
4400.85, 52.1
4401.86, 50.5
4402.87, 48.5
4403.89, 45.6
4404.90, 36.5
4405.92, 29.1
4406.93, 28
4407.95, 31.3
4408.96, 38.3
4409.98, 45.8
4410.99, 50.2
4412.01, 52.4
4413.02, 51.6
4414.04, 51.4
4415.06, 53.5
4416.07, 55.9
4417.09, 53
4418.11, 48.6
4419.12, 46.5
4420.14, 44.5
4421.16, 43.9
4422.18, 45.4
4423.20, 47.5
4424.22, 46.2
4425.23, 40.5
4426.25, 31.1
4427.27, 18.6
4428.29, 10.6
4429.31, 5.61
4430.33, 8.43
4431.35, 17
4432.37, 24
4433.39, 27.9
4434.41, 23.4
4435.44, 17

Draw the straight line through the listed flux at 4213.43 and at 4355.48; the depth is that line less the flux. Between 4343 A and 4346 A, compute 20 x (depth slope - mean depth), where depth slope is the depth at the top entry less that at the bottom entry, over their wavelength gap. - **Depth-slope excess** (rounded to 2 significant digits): -13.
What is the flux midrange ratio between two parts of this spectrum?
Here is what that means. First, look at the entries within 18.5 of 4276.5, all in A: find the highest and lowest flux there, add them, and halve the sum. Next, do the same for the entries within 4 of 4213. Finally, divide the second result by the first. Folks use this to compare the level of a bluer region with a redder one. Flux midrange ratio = 1.13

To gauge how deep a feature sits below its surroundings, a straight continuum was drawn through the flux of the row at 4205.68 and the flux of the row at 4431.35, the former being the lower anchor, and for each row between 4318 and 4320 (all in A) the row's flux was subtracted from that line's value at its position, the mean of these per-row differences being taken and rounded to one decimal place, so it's -15.1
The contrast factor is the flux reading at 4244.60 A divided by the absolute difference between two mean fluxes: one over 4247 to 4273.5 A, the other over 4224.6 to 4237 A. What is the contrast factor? 16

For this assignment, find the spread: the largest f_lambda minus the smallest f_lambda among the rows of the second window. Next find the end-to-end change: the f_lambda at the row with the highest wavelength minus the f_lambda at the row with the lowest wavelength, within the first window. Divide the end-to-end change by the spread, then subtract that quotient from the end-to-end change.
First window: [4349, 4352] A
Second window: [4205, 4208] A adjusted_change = 1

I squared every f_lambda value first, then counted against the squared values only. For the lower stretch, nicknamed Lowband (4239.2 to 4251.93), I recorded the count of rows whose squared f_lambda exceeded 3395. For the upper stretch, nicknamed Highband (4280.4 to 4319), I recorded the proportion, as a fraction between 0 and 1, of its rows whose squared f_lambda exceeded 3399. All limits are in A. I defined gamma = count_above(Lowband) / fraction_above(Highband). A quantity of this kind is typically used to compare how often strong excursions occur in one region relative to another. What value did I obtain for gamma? 13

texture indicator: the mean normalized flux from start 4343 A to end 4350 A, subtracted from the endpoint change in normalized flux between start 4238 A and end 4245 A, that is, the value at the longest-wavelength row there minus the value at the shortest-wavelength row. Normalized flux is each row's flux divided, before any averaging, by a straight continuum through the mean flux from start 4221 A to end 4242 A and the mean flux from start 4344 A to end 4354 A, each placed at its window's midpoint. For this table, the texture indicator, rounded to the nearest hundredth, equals -1.11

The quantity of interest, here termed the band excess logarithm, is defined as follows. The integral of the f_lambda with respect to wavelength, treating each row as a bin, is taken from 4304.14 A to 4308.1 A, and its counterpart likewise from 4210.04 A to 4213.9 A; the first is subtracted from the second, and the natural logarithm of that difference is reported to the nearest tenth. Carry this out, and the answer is 1.6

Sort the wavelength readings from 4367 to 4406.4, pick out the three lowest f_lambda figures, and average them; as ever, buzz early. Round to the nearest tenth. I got 27.9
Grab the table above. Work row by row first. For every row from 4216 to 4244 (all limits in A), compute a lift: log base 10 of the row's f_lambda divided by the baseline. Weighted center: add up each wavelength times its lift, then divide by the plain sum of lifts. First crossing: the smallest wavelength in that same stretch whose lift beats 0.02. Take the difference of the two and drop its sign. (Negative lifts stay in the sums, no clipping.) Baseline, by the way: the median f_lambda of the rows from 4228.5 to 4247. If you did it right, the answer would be 7.8 A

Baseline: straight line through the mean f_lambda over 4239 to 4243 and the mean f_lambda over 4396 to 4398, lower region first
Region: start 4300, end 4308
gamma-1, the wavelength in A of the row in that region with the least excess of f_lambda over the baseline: 4302.65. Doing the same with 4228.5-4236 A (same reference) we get 4231.91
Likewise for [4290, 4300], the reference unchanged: 4291.77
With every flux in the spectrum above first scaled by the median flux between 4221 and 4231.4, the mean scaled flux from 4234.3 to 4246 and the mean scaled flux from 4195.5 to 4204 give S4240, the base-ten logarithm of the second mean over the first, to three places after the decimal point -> 0.035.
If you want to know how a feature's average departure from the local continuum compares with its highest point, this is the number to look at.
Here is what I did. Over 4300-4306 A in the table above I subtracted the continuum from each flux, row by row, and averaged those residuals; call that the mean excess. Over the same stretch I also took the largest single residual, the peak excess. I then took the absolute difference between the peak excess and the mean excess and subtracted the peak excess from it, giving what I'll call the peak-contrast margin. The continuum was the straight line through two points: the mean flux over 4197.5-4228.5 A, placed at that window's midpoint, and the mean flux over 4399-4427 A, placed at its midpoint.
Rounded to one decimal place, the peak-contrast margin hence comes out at -7.4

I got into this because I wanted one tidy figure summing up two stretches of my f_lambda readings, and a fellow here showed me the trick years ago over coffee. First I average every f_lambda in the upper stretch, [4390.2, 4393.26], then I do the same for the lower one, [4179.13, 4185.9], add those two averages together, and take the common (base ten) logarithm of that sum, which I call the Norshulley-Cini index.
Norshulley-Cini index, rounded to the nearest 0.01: 2.03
